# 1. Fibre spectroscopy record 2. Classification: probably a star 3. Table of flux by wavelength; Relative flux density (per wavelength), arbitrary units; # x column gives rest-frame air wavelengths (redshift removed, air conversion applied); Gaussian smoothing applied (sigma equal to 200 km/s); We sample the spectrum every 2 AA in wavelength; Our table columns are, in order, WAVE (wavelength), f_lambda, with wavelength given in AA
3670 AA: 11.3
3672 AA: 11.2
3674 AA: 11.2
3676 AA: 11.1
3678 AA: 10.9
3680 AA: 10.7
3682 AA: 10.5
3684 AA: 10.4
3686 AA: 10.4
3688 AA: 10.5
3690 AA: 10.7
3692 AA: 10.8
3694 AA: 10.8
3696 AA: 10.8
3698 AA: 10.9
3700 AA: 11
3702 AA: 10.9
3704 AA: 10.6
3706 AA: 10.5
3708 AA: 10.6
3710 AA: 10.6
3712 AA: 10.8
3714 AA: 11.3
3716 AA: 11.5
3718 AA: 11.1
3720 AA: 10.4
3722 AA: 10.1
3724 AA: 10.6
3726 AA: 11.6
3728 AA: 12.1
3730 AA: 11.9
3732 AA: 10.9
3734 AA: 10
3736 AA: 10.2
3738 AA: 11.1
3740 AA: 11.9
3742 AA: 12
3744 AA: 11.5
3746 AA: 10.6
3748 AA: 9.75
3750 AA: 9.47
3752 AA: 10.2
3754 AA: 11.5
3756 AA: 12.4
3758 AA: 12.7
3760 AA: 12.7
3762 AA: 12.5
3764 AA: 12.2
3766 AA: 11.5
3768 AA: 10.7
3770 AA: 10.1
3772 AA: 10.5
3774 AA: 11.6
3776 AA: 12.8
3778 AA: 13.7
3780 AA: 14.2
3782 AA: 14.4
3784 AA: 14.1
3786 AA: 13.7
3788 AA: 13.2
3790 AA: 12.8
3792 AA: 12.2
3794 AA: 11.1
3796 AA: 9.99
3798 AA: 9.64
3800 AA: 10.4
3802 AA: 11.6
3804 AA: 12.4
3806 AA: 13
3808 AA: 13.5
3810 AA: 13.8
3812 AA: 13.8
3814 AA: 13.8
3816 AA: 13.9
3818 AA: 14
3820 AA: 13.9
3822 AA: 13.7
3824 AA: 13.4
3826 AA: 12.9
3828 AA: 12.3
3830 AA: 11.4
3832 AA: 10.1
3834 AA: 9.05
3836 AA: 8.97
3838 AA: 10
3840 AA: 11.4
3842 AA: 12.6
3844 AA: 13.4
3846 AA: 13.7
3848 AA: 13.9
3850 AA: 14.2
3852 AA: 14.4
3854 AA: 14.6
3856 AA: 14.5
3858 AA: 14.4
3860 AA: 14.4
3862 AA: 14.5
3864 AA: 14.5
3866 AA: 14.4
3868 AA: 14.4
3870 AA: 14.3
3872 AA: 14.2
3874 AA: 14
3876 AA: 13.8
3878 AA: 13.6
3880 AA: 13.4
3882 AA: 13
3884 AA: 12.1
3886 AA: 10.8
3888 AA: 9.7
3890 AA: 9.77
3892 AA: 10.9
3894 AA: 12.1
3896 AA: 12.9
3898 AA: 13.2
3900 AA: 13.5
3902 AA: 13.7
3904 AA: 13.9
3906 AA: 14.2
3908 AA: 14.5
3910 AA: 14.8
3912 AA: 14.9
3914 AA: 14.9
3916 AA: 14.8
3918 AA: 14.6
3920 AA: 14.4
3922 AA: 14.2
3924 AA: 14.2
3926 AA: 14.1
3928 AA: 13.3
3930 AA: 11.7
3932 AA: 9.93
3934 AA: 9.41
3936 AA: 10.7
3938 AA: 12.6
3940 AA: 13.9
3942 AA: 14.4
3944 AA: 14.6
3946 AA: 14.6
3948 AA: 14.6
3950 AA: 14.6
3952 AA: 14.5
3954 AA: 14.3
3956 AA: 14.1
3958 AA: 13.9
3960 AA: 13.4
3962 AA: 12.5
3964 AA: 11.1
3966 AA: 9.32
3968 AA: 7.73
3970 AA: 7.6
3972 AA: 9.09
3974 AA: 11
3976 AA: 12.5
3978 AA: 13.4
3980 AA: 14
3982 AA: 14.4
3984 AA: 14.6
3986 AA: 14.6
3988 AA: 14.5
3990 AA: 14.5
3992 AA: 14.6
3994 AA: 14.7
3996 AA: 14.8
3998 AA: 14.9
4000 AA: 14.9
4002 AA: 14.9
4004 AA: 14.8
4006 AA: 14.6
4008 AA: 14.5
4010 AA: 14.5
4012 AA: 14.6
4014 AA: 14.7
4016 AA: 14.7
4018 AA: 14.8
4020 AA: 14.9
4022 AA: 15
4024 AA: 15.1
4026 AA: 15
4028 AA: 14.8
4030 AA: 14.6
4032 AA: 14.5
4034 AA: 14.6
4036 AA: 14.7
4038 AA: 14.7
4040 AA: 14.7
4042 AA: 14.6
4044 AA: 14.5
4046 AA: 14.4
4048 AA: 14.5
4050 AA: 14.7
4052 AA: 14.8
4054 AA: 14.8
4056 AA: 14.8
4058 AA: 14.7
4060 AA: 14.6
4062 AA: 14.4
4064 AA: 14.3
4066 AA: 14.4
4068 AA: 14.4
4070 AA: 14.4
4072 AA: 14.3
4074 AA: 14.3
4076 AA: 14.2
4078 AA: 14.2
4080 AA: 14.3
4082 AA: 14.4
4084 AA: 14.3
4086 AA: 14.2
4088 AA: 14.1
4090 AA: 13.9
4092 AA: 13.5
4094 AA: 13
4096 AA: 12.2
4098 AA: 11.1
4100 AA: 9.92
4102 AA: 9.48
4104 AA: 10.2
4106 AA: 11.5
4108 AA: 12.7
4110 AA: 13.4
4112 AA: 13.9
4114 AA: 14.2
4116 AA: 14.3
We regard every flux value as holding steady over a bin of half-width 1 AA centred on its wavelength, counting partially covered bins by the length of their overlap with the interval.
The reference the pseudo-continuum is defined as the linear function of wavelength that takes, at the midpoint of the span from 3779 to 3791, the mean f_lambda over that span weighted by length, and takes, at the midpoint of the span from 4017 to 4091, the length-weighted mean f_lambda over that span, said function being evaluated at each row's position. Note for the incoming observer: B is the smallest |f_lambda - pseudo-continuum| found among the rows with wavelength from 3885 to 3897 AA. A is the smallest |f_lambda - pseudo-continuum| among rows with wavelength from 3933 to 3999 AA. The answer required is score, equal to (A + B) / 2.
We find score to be 0.61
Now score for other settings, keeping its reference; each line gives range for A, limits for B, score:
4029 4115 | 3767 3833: 0.01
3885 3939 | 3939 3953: 0.12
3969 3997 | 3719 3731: 0.77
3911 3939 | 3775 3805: 0.03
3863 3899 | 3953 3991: 0.03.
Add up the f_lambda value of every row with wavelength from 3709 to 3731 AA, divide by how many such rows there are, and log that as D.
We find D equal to 11.1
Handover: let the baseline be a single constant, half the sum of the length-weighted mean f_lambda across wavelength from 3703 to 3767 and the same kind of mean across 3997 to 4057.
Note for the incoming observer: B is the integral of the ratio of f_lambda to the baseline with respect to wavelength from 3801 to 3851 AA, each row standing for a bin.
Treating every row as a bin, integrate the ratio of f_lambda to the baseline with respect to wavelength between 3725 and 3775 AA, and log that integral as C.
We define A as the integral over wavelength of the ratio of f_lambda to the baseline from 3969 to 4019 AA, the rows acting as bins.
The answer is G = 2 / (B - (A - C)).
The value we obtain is 0.052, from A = 53.5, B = 48.7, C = 43.5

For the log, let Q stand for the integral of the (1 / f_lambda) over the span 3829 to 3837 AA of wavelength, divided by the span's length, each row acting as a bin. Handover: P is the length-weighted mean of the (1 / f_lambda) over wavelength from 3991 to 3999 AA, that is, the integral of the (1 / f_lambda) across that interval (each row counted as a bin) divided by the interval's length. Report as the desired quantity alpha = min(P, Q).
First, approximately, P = 0.0678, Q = 0.102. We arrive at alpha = 0.0678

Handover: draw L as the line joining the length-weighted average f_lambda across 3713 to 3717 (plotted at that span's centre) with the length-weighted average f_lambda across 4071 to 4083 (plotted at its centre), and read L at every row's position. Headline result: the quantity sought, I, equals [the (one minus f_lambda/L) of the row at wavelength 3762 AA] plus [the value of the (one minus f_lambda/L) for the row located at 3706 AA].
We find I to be 0.01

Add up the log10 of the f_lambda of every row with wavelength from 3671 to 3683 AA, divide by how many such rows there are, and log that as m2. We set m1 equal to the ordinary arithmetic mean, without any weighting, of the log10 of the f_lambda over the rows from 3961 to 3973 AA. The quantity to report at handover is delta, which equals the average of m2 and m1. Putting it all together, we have 1.01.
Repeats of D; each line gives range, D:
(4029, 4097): 14.3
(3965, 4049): 13.9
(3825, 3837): 10.8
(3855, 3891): 13.3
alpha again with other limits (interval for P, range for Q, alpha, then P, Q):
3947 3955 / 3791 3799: 0.0690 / 0.0690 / 0.094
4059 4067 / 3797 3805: 0.0693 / 0.0693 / 0.092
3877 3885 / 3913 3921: 0.0682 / 0.0769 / 0.068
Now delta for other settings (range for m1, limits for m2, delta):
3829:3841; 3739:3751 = 1.02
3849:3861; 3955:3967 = 1.12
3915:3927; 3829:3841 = 1.08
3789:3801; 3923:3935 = 1.06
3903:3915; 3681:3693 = 1.09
